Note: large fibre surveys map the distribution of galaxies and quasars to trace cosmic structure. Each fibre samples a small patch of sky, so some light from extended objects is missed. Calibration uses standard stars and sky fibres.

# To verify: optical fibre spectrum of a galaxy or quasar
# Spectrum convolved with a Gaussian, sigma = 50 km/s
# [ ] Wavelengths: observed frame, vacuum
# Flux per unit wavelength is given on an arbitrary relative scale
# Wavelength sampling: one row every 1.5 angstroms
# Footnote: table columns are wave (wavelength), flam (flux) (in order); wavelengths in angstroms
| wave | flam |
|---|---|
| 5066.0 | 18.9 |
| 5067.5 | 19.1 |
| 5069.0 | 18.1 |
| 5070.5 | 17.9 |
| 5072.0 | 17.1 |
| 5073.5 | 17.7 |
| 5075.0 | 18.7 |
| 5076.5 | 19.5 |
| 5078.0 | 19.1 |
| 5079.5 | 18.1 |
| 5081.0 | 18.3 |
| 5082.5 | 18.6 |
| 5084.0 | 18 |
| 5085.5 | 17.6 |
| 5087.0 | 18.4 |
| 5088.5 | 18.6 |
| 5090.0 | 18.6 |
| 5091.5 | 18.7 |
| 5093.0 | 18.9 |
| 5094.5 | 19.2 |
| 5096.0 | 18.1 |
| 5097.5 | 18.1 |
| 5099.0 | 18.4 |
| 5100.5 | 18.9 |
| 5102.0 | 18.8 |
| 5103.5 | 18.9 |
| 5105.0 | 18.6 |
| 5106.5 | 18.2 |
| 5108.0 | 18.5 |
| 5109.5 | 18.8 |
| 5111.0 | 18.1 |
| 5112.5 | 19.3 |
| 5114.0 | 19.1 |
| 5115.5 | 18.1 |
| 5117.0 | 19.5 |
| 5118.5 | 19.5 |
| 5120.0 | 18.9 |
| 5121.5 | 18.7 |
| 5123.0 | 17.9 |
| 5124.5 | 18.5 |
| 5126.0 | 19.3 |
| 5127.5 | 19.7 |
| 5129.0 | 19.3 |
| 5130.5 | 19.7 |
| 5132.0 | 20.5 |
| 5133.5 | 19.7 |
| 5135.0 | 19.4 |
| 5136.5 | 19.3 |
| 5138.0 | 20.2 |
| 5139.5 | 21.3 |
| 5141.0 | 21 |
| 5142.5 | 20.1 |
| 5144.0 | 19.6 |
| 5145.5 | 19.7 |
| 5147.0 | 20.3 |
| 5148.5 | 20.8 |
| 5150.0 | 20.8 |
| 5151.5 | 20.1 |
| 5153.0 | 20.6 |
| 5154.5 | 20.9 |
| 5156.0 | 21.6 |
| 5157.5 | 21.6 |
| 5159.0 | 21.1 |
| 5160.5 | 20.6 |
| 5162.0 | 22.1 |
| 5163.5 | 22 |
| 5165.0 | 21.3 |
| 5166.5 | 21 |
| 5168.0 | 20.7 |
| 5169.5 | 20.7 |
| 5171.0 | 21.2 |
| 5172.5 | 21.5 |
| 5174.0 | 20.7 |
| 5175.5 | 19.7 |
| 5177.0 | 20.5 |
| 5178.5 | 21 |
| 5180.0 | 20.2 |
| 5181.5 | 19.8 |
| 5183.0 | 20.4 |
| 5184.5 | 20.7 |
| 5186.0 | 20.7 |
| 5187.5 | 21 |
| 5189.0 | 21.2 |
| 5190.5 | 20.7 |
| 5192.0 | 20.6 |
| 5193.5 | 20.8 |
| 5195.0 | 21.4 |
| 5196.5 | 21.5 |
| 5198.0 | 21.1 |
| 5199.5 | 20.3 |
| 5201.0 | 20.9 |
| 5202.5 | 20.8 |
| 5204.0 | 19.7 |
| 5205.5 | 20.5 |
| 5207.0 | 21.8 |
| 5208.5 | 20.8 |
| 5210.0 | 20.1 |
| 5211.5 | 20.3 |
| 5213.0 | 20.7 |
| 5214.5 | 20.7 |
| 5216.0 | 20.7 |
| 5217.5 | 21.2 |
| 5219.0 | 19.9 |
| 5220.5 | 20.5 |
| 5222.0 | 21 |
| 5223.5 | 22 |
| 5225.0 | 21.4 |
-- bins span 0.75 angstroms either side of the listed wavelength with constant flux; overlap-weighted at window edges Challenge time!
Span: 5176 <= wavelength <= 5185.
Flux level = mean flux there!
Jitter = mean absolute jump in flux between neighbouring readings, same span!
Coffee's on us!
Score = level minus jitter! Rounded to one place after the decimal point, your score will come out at 19.9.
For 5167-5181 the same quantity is 20.1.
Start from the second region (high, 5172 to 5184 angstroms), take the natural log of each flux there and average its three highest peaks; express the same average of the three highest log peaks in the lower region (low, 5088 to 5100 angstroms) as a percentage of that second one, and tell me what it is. 96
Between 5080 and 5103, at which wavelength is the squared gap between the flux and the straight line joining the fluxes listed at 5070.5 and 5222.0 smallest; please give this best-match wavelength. 5099.0 angstroms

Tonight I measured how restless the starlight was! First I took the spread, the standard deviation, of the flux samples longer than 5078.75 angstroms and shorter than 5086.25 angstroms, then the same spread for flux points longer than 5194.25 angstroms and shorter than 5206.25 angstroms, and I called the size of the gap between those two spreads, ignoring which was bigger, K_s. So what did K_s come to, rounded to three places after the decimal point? 0.227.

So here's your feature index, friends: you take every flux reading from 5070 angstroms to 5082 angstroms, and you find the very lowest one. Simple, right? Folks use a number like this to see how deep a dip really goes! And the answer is 17.1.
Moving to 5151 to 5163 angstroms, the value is 20.1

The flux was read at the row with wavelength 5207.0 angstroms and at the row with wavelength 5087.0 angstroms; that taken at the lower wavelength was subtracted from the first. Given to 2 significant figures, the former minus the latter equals 3.4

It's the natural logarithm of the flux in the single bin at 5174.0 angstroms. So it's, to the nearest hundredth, 3.03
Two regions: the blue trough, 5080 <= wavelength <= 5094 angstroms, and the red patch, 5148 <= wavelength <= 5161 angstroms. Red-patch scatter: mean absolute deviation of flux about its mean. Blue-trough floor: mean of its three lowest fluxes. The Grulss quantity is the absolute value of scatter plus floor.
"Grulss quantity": 18.3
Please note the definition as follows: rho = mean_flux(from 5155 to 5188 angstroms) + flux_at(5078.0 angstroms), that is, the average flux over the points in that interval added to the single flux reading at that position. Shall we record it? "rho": 40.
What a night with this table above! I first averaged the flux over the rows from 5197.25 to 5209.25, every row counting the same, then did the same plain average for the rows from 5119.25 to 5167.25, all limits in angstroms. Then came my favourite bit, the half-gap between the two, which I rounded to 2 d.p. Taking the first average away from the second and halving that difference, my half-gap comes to -0.25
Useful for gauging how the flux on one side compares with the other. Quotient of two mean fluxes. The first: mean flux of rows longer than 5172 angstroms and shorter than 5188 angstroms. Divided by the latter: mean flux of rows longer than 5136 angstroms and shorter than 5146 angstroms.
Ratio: 1.02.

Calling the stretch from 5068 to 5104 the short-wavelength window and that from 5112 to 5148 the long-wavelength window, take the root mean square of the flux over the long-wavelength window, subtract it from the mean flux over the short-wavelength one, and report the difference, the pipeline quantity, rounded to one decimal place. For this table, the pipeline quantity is -1.1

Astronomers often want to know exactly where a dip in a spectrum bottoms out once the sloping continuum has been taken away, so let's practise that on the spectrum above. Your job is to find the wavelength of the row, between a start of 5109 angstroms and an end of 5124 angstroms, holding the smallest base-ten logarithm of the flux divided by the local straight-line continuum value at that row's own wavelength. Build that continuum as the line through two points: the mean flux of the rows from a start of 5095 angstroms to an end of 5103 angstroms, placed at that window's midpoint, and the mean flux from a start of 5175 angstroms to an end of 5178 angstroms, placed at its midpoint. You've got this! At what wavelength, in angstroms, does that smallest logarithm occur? 5123.0 angstroms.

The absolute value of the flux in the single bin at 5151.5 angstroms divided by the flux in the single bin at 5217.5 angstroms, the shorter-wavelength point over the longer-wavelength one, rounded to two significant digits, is 0.95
